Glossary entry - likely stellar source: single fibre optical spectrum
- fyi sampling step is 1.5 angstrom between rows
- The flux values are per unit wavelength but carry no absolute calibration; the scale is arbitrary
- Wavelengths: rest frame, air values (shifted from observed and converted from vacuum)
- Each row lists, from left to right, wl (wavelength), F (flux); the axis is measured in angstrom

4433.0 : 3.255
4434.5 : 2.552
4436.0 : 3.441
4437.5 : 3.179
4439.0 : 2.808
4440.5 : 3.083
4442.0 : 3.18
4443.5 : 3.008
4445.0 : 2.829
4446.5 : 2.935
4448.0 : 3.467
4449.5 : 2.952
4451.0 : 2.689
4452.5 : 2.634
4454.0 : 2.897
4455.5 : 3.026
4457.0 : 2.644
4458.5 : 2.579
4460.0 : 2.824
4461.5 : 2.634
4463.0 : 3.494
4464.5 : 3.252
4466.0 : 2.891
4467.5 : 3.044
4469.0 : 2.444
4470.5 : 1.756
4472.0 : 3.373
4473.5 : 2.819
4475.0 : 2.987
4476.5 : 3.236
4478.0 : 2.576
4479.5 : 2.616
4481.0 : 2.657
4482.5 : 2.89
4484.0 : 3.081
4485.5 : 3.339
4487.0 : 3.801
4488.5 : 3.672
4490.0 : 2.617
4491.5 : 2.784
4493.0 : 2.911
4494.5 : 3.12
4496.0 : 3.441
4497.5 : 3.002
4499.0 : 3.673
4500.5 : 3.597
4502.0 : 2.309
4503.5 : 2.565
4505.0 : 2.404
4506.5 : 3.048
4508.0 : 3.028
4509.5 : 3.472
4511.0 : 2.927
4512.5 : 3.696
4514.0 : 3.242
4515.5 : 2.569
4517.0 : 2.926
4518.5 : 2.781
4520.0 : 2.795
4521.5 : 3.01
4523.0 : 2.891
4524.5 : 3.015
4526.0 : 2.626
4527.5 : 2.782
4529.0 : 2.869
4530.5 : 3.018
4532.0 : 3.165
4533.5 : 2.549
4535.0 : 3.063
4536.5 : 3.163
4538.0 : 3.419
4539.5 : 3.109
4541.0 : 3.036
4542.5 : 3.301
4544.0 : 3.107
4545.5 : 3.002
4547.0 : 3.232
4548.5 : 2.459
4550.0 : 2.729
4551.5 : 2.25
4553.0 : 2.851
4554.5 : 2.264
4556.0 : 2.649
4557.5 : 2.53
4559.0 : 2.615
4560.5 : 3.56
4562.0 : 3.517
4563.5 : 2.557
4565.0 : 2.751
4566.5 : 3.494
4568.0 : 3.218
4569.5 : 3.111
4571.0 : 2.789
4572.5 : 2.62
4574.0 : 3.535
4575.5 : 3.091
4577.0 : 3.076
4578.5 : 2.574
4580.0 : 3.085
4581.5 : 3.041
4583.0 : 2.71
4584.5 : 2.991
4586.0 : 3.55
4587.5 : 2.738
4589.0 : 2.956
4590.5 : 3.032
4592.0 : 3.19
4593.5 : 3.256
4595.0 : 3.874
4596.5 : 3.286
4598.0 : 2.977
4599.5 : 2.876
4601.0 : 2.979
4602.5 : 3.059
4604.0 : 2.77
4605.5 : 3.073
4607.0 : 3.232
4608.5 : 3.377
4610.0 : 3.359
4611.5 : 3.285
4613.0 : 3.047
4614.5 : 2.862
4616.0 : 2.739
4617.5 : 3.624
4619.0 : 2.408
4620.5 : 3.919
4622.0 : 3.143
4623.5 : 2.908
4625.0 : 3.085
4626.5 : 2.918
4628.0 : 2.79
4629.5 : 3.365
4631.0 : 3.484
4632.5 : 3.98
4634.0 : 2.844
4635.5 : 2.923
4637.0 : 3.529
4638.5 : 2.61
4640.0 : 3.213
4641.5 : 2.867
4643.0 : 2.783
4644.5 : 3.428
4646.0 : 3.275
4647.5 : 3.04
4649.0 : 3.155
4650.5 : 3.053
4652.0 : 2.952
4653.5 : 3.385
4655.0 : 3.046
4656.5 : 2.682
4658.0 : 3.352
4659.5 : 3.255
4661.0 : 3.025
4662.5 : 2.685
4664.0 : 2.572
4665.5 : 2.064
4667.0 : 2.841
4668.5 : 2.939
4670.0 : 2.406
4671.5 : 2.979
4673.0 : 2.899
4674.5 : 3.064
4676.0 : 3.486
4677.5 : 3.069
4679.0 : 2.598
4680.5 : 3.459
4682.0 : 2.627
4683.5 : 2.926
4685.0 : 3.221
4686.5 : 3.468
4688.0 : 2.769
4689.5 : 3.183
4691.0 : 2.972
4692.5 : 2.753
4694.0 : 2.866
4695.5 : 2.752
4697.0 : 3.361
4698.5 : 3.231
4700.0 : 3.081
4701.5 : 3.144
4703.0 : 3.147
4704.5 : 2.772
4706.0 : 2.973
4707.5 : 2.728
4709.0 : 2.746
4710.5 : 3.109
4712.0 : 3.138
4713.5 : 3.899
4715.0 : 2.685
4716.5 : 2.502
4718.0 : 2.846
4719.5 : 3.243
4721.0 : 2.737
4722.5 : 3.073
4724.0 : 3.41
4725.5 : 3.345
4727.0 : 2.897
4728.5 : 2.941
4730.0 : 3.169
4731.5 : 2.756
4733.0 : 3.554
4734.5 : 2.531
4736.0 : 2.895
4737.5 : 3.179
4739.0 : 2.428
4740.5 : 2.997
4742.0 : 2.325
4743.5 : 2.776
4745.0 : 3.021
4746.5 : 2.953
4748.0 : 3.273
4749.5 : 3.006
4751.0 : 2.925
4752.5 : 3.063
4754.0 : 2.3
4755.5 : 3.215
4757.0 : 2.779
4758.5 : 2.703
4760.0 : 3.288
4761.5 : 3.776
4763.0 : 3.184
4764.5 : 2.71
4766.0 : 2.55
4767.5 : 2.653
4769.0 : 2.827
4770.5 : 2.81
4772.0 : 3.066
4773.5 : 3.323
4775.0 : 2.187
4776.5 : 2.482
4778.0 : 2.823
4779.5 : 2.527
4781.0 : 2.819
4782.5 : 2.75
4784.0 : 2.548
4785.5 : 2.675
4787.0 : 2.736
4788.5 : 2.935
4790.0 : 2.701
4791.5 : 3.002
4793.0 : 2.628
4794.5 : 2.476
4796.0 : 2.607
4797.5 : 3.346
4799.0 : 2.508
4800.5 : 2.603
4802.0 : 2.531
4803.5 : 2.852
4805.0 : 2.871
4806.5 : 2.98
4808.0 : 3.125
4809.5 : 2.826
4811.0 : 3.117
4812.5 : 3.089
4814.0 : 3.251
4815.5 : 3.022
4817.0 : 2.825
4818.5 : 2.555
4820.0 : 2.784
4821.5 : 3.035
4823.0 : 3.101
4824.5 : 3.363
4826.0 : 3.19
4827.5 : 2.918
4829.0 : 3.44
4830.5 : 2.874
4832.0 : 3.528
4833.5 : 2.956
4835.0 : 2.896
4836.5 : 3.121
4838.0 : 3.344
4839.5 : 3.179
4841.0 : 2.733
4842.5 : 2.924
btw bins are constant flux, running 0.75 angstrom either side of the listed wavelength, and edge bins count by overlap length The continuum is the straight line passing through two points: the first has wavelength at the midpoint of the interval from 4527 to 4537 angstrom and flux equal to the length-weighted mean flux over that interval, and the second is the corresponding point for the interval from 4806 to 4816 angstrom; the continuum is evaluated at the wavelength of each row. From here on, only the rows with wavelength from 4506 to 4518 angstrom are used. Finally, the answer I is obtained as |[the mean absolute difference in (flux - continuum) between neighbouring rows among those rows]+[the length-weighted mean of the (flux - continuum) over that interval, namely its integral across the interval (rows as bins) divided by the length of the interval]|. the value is 0.6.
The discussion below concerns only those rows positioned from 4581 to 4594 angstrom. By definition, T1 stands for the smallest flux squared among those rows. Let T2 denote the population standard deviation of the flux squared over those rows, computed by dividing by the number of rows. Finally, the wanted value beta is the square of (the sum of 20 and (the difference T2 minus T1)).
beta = 201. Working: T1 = 7.3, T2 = 1.5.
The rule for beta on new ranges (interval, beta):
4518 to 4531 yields 191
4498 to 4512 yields 308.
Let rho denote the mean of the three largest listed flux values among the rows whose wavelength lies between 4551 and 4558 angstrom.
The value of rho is 2.68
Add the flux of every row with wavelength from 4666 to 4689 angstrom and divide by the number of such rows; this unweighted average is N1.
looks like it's 2.98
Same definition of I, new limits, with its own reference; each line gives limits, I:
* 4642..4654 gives 0.4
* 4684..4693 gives 0.4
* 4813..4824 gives 0.1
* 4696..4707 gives 0.2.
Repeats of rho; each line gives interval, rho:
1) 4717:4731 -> 3.33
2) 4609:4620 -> 3.42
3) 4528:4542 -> 3.25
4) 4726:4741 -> 3.30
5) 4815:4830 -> 3.33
